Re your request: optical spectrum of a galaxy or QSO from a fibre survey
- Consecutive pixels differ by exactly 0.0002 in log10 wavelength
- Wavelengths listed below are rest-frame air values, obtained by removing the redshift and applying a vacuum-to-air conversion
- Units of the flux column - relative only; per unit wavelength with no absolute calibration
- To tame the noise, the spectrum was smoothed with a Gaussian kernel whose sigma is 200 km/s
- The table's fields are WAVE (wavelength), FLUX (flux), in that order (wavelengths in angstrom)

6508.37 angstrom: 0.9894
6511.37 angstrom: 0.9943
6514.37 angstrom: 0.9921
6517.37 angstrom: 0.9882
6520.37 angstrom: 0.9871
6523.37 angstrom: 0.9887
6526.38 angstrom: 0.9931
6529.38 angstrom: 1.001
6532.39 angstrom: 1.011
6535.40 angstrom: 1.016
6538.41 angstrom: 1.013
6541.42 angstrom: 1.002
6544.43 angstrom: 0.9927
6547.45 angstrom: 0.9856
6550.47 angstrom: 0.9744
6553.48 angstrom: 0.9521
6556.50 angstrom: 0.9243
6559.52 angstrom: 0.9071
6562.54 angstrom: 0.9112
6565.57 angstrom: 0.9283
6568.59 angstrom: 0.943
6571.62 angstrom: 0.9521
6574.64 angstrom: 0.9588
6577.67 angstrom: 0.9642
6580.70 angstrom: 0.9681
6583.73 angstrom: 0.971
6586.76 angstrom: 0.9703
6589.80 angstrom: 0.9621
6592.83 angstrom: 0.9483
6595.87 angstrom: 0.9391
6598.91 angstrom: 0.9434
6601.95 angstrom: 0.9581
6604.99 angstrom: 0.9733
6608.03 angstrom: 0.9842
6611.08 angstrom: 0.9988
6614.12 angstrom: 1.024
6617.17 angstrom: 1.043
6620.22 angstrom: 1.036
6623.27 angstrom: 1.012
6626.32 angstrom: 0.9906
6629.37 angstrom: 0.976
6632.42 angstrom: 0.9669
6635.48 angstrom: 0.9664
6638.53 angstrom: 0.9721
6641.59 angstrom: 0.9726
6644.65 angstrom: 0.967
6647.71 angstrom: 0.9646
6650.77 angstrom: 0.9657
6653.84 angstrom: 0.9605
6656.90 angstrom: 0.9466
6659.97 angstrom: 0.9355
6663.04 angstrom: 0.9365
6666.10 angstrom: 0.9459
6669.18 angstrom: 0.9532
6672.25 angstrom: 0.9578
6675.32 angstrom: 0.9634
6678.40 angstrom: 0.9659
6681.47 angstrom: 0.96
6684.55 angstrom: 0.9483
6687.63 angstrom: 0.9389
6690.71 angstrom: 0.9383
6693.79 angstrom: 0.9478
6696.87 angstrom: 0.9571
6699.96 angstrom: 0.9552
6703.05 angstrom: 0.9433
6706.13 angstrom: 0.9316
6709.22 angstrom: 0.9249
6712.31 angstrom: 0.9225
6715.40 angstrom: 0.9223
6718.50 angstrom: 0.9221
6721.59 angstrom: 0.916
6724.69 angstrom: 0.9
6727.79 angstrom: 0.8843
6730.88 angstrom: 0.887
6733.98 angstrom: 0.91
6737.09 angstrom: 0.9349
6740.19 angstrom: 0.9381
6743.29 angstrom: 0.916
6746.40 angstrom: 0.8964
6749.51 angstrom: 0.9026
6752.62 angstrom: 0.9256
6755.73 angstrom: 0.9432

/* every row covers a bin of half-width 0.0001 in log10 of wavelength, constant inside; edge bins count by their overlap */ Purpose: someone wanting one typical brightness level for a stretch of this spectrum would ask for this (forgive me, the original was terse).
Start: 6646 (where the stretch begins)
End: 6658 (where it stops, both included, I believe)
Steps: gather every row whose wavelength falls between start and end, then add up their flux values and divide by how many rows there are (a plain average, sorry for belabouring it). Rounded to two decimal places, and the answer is 0.96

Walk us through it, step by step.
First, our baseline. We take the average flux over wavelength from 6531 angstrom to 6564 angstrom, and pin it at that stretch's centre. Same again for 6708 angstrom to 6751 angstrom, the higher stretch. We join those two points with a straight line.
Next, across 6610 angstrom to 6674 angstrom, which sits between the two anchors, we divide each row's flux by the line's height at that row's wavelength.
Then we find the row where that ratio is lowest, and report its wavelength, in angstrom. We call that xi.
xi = 6659.97 angstrom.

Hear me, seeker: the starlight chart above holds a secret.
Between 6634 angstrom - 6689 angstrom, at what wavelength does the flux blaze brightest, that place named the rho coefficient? 6641.59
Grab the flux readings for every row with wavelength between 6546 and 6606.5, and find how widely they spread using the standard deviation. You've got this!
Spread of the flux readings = 0.021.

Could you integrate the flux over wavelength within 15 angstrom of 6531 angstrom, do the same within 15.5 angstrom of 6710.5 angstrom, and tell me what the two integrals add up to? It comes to 58.8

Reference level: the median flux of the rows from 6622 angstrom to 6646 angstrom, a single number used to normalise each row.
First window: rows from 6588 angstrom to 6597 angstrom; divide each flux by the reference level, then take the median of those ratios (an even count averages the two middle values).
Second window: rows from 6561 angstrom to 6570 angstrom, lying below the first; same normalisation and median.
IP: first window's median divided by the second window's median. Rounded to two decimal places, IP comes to 1.02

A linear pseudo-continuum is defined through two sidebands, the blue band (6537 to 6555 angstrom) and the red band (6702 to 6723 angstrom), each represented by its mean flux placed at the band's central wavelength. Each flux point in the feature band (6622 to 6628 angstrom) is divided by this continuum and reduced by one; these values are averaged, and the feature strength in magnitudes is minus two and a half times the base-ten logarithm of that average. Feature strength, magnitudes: 3.4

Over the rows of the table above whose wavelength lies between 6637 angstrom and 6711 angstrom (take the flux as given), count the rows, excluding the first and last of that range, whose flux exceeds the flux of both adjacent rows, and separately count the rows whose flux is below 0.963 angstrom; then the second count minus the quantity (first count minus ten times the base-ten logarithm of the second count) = 25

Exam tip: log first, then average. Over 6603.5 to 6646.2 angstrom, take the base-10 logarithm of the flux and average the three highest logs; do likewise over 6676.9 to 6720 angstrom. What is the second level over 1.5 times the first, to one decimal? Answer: -0.8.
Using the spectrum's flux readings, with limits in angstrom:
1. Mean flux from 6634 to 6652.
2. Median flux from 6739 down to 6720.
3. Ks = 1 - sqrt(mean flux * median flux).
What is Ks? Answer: 0.064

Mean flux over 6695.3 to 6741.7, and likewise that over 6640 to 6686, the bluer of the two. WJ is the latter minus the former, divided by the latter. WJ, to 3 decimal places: 0.034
